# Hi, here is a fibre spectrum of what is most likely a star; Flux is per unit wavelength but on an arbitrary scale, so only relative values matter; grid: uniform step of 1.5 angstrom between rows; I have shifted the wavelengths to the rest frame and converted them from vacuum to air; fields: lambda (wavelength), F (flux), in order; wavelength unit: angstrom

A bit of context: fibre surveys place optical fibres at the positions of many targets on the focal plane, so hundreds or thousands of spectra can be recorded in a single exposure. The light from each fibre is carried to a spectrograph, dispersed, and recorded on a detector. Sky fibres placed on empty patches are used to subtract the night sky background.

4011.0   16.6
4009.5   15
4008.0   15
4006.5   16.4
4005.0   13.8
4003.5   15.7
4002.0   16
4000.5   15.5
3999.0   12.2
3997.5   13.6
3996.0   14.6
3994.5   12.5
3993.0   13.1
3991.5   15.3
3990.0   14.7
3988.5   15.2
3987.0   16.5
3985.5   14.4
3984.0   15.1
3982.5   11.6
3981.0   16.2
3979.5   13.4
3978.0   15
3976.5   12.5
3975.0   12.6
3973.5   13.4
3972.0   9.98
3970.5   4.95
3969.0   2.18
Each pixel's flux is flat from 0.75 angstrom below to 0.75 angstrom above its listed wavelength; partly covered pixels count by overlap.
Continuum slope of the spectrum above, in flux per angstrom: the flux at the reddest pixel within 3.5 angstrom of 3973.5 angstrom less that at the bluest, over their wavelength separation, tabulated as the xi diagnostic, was 1.3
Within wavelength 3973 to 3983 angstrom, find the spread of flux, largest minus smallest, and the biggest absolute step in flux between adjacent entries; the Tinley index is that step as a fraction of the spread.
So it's 1.0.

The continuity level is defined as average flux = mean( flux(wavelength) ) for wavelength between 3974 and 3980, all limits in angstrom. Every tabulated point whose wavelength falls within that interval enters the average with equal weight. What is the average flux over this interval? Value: 13.4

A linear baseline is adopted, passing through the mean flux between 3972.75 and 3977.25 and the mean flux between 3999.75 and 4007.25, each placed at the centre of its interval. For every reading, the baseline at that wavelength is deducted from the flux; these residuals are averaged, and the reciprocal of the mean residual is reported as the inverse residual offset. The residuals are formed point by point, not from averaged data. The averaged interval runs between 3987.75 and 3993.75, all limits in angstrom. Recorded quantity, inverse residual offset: 4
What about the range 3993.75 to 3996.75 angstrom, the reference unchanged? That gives -1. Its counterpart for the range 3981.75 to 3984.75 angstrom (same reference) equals -4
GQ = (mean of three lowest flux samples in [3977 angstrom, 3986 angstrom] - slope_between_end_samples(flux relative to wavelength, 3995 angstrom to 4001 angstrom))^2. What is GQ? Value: 167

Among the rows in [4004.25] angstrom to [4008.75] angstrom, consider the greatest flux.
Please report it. 16.4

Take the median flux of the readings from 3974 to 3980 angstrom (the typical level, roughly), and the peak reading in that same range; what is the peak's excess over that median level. 2.0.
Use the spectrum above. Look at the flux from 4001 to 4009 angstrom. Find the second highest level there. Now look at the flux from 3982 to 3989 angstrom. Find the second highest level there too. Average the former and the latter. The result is 15.6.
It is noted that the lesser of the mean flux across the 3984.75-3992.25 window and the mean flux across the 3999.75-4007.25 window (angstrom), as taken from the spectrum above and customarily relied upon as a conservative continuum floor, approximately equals 15.2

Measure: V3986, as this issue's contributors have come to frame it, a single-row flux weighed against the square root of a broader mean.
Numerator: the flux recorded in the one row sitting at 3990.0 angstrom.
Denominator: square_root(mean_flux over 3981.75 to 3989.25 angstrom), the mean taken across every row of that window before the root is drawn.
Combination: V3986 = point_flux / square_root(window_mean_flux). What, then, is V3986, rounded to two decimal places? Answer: 3.85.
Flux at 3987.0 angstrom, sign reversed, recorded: -16.5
